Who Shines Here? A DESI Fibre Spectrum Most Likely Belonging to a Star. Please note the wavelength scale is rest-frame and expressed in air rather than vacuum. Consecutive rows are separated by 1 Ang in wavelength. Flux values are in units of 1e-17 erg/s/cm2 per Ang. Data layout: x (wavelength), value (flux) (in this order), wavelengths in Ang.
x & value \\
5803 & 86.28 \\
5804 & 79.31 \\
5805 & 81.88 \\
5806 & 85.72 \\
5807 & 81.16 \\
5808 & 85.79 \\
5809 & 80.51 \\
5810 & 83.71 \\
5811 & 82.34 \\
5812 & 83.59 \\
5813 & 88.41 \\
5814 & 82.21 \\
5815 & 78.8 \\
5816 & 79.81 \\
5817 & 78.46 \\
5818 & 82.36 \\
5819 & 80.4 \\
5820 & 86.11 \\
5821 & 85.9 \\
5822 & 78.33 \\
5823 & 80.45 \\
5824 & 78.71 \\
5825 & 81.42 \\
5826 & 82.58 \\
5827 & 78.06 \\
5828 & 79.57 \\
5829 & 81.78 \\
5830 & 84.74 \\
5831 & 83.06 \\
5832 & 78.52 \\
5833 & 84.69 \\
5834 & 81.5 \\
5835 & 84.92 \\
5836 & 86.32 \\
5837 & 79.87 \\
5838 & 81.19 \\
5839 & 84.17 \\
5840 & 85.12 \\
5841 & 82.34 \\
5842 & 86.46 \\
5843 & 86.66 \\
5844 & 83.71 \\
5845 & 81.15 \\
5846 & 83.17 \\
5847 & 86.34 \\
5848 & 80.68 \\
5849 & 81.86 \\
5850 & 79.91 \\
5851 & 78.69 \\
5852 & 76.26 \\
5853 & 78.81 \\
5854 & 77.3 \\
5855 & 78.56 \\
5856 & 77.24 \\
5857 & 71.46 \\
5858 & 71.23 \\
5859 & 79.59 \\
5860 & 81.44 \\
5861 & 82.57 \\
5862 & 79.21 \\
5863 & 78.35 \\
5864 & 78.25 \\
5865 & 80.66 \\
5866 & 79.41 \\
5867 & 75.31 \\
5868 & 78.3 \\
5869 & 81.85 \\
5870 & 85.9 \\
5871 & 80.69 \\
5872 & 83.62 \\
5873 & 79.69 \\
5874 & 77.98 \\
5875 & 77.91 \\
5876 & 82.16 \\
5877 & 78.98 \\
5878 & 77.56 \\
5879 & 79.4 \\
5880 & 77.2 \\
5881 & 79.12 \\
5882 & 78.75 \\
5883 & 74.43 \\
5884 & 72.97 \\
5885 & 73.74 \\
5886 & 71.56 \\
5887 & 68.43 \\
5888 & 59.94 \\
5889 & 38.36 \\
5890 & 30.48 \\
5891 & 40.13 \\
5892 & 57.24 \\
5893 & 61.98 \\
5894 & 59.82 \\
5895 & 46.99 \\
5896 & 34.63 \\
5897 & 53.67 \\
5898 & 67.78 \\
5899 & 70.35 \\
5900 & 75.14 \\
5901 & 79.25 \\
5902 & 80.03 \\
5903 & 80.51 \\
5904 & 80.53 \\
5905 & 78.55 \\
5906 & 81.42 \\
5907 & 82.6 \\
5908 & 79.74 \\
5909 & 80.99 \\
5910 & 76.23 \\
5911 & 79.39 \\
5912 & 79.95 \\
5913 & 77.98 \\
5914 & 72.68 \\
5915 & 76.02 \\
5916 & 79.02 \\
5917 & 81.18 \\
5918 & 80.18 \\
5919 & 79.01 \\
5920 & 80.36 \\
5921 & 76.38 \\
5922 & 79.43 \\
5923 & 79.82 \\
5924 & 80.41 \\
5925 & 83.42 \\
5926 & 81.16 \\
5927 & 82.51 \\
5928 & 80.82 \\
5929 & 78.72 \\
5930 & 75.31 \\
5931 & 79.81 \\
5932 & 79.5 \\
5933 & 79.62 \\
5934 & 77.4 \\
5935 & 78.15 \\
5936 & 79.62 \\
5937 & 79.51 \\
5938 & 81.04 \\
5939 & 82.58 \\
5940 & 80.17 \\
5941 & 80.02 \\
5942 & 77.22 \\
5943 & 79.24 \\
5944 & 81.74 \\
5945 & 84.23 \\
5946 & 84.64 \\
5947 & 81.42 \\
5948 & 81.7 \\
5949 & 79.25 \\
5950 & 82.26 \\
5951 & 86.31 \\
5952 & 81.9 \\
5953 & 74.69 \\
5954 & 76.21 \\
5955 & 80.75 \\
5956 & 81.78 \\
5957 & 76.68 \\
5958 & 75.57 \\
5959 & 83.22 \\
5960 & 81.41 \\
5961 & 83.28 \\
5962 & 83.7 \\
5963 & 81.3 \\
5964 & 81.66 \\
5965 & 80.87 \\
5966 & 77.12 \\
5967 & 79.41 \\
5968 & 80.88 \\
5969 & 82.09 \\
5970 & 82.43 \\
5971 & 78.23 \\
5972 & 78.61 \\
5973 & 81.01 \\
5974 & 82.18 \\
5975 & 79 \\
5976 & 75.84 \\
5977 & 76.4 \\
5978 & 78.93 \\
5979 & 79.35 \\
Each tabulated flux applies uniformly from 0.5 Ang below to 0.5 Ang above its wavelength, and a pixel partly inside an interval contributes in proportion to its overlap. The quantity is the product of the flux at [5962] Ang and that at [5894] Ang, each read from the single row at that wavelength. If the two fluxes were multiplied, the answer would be 5007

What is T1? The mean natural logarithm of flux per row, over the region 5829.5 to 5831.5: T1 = 4.43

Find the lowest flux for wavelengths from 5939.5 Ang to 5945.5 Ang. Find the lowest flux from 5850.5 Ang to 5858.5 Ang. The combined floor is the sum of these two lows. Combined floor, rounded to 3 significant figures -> 148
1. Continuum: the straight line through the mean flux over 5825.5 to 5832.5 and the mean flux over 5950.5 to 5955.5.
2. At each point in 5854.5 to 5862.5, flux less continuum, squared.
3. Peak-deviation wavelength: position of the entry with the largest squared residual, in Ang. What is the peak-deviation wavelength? 5858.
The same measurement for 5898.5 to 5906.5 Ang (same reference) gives 5899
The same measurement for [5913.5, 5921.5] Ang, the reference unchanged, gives 5914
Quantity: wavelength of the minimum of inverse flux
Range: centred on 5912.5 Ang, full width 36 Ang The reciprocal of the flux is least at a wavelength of 5925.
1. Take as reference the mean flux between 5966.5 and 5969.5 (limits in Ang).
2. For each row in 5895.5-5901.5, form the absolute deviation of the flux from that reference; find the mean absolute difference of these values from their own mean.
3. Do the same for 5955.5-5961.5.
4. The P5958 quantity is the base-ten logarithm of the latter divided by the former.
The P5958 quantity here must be -1.0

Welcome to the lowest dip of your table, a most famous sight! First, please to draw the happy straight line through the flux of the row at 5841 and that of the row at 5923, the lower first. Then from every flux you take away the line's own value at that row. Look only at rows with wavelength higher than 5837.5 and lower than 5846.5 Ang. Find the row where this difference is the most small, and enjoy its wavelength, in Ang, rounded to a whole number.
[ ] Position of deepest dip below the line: 5838 Ang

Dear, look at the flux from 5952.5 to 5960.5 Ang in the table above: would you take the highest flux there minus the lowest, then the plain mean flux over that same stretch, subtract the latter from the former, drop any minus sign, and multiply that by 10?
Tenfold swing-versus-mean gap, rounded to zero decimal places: 703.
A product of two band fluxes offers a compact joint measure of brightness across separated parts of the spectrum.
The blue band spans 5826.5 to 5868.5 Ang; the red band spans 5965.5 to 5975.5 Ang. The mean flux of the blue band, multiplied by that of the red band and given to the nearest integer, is 6462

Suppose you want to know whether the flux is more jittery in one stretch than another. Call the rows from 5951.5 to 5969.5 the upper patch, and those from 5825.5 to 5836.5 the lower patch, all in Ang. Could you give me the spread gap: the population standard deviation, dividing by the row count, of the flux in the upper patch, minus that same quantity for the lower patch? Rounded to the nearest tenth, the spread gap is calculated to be 0.1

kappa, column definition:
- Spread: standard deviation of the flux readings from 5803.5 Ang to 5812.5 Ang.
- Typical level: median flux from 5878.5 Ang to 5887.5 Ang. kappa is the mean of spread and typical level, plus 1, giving 39.3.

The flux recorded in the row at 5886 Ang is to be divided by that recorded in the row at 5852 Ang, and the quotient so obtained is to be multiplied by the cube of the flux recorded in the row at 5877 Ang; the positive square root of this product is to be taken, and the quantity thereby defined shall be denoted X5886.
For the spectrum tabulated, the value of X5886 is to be 680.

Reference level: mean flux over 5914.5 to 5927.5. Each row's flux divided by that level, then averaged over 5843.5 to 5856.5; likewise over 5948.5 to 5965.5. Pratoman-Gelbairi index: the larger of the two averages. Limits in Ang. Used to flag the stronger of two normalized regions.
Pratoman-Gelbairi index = 1.01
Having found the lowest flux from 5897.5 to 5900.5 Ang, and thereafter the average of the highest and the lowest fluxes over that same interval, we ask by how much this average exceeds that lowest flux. 3.7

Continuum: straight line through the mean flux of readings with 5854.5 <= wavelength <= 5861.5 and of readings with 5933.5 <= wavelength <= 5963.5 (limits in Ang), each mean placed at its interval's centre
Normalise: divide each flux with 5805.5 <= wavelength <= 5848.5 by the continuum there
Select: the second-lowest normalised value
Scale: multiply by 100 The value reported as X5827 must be 103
